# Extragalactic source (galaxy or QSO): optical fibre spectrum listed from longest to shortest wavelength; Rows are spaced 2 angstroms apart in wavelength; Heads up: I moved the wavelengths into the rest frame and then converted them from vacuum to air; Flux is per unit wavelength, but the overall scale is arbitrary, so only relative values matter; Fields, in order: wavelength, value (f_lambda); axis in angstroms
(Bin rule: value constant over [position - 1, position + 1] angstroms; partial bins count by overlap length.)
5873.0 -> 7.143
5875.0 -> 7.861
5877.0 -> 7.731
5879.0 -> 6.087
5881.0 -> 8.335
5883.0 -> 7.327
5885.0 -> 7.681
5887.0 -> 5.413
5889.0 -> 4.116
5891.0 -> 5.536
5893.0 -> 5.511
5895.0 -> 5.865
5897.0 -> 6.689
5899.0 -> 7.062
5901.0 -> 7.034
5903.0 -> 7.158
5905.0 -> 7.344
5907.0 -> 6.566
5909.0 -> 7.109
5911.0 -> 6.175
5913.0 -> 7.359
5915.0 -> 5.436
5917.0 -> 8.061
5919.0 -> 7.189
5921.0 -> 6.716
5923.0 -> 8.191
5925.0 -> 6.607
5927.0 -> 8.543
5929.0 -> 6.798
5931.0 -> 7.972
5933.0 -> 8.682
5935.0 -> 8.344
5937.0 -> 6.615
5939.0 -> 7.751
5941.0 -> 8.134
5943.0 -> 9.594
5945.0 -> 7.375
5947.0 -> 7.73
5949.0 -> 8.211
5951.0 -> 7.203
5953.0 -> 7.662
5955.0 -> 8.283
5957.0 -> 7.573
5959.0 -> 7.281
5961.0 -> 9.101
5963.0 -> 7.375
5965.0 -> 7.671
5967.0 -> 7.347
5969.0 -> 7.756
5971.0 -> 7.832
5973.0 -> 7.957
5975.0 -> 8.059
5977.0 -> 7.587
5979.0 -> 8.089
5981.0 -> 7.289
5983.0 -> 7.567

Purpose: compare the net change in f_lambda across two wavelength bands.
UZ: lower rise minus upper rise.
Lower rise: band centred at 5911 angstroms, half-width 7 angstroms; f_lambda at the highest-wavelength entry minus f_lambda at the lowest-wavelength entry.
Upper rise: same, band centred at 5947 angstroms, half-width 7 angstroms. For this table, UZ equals 1.2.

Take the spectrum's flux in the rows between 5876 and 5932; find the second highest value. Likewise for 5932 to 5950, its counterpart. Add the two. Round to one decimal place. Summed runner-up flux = 17.0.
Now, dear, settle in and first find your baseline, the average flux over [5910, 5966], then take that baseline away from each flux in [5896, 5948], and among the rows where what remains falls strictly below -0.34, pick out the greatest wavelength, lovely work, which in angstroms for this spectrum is 5937.0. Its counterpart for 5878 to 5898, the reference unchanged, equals 5897.0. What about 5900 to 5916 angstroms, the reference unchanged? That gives 5915.0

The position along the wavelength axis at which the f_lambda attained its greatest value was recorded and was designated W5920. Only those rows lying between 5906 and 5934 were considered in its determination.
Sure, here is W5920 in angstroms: 5933.0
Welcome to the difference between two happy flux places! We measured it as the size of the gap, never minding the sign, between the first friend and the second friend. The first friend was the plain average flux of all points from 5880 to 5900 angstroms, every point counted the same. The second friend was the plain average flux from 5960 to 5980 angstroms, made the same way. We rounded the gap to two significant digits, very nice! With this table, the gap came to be 1.5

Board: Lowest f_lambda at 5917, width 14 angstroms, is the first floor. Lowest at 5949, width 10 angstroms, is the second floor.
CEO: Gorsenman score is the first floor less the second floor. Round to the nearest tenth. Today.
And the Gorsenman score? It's -1.8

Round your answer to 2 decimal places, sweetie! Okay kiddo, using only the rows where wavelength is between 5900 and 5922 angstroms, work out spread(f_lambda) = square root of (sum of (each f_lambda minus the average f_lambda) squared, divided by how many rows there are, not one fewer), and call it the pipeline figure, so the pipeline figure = 0.66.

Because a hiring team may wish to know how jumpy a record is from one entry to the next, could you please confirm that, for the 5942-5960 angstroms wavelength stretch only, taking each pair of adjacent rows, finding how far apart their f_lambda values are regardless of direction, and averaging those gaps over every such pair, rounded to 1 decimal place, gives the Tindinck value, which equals 0.8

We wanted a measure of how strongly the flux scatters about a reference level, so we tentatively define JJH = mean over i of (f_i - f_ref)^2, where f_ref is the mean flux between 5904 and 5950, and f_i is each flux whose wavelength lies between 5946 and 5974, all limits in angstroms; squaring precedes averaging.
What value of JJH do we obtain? 0.3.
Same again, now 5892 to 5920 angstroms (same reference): 1.1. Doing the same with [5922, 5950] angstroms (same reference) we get 0.8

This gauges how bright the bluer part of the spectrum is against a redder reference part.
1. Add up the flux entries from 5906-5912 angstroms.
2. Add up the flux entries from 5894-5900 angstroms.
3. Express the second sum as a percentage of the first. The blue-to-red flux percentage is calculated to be 99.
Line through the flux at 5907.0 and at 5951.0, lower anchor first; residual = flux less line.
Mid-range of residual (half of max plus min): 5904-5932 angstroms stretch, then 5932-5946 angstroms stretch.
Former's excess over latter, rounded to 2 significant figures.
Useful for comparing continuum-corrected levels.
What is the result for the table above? -0.84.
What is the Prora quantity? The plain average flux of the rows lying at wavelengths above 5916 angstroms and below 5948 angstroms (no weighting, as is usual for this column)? 7.8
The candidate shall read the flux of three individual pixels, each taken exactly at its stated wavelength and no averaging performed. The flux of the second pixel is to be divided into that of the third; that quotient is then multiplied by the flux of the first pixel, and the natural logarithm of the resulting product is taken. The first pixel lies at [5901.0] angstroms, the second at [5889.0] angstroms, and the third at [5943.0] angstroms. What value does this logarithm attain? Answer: 2.80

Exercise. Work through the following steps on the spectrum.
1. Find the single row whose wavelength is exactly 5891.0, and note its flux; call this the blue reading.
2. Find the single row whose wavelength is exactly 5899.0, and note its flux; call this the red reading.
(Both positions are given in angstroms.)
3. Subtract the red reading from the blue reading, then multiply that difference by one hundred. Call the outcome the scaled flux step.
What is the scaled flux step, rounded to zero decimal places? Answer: -153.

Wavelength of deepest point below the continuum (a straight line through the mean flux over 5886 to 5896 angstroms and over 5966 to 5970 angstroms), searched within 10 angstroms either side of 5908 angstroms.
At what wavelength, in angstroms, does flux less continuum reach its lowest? 5915.0 angstroms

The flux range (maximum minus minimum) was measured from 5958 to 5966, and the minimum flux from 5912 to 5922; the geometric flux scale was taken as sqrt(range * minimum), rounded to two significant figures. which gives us 3.1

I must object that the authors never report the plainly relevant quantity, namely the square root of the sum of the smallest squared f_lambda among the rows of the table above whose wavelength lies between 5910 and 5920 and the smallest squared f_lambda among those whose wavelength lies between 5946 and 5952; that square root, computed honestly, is 9.0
